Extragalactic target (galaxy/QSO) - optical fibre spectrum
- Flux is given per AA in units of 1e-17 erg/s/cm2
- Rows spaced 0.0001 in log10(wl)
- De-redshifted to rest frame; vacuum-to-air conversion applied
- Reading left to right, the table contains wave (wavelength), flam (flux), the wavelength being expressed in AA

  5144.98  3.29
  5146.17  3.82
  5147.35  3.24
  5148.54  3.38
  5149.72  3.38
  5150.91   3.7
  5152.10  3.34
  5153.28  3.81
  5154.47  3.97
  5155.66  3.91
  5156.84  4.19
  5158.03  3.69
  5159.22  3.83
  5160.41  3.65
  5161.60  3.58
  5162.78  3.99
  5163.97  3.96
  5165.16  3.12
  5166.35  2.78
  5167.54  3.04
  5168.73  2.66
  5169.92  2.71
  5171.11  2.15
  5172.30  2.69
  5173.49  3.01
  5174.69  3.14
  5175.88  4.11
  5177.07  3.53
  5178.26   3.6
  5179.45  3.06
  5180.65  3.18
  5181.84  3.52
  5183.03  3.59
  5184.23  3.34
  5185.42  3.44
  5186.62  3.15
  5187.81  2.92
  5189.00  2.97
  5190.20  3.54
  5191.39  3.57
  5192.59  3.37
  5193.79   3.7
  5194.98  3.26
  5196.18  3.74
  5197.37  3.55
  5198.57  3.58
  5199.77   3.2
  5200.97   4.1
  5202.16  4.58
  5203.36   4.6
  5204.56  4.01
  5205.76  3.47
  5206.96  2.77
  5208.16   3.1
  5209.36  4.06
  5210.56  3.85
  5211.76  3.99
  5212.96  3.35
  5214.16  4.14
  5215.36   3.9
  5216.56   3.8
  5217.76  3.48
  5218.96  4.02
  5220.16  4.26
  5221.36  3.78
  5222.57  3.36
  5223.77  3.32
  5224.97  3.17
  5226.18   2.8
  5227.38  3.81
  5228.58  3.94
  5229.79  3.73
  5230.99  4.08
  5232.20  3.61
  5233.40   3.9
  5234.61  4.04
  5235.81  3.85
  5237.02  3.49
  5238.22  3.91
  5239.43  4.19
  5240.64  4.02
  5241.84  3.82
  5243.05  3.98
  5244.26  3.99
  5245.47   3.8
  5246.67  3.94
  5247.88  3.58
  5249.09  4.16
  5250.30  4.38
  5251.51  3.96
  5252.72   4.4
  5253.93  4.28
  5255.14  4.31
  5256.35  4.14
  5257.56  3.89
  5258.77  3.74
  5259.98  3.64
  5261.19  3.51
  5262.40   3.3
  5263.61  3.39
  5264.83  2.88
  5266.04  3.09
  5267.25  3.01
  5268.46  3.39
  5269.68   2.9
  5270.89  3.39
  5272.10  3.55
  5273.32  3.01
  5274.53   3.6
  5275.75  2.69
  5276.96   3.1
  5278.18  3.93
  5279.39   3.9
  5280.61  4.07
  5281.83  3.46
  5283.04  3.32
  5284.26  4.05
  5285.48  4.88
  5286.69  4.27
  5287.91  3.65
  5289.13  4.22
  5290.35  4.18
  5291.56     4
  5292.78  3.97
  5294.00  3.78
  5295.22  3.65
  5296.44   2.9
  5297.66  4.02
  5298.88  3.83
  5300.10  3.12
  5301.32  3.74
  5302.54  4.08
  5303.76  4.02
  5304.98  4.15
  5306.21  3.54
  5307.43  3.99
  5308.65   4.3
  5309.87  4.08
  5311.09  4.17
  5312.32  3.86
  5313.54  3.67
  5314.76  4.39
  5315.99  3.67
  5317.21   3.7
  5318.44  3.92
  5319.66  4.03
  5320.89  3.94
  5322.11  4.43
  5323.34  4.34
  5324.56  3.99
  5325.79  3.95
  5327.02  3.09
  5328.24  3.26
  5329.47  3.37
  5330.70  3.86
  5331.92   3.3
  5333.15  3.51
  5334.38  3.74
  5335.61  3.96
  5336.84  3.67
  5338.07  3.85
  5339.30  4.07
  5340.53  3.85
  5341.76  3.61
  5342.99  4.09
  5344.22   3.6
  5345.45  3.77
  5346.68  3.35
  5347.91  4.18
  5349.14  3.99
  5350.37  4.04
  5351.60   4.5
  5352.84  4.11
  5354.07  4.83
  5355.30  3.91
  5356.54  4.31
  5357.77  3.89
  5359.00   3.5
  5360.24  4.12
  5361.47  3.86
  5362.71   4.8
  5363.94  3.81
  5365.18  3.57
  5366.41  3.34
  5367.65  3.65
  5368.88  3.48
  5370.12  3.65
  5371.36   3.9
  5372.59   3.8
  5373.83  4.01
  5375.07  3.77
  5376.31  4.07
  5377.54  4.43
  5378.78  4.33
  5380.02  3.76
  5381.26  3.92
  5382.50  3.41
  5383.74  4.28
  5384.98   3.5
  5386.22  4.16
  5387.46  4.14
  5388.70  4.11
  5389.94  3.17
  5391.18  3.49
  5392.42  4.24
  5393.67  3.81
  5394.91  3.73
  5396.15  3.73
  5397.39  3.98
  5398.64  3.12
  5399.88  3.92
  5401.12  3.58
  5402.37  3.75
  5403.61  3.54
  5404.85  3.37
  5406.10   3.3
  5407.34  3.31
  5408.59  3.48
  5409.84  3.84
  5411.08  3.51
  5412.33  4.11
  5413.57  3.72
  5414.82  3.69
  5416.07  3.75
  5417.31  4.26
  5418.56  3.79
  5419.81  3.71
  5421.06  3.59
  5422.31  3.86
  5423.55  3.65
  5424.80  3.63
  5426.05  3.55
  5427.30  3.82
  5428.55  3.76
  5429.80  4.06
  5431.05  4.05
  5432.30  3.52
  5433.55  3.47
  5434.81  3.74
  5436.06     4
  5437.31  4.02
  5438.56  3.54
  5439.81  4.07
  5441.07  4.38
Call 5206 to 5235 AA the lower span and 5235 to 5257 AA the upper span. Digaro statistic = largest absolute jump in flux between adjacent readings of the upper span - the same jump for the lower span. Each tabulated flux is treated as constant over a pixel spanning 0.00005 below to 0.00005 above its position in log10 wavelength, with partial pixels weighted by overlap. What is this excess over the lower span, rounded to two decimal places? -0.43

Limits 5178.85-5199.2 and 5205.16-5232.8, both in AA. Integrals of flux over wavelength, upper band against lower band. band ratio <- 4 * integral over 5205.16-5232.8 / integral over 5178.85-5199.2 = 5.9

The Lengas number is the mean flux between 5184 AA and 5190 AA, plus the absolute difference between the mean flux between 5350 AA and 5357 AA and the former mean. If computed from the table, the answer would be 4.3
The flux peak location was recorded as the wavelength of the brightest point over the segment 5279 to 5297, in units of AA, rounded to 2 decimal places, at 5285.48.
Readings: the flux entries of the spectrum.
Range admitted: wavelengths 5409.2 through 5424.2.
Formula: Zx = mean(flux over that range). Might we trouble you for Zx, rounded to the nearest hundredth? 3.79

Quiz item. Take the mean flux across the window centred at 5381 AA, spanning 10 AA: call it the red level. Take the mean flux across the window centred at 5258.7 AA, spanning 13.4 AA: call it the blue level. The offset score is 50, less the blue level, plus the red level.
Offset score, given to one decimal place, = 50.2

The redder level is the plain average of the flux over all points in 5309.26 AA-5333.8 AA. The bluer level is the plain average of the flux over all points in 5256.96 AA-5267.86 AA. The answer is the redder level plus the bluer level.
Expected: 7.21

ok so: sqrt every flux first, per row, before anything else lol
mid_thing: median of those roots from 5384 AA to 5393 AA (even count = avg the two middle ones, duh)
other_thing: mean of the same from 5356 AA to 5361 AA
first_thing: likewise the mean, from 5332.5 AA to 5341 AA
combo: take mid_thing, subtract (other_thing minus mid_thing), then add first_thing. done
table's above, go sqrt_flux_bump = 4.02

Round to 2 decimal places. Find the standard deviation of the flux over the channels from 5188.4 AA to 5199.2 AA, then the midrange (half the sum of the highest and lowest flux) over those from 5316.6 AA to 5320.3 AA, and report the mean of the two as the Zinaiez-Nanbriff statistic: 2.05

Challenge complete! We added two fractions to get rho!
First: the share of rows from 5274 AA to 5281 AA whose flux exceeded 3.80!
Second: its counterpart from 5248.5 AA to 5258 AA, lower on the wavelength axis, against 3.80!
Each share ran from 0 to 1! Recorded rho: 1.50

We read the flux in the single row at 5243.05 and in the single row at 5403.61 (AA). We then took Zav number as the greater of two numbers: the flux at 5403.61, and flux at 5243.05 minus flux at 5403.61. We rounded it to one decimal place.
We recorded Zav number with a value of 3.5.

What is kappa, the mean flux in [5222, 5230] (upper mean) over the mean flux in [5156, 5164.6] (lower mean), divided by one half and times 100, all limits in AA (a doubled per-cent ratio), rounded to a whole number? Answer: 179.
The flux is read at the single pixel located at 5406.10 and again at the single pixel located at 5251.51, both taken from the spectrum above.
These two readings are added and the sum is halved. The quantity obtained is 3.6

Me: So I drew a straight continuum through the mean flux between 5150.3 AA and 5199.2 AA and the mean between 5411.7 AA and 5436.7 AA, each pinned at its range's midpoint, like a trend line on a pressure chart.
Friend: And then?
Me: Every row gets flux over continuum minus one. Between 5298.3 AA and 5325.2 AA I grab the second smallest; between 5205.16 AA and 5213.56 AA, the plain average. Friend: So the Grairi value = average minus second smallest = 0.03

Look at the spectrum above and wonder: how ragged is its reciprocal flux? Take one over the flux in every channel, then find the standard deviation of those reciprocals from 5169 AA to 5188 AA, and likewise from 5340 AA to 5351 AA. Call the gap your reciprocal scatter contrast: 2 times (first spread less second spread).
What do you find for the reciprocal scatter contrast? 0.06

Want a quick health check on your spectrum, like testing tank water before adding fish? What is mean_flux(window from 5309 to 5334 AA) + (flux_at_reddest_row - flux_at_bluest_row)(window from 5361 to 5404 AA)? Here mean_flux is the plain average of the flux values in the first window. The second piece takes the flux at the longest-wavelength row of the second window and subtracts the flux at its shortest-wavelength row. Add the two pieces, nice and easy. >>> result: 3.51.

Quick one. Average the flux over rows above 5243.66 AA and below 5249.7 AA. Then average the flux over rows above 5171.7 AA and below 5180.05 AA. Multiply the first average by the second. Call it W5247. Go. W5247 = 12.9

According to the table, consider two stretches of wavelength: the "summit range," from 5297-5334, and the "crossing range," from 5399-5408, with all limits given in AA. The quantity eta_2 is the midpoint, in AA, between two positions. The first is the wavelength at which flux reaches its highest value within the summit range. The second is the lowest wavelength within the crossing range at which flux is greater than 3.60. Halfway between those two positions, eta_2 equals 5361.0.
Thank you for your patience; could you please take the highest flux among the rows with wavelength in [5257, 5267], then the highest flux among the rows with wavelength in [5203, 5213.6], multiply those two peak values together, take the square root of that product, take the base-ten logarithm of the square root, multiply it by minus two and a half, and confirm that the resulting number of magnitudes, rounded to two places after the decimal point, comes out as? -1.57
